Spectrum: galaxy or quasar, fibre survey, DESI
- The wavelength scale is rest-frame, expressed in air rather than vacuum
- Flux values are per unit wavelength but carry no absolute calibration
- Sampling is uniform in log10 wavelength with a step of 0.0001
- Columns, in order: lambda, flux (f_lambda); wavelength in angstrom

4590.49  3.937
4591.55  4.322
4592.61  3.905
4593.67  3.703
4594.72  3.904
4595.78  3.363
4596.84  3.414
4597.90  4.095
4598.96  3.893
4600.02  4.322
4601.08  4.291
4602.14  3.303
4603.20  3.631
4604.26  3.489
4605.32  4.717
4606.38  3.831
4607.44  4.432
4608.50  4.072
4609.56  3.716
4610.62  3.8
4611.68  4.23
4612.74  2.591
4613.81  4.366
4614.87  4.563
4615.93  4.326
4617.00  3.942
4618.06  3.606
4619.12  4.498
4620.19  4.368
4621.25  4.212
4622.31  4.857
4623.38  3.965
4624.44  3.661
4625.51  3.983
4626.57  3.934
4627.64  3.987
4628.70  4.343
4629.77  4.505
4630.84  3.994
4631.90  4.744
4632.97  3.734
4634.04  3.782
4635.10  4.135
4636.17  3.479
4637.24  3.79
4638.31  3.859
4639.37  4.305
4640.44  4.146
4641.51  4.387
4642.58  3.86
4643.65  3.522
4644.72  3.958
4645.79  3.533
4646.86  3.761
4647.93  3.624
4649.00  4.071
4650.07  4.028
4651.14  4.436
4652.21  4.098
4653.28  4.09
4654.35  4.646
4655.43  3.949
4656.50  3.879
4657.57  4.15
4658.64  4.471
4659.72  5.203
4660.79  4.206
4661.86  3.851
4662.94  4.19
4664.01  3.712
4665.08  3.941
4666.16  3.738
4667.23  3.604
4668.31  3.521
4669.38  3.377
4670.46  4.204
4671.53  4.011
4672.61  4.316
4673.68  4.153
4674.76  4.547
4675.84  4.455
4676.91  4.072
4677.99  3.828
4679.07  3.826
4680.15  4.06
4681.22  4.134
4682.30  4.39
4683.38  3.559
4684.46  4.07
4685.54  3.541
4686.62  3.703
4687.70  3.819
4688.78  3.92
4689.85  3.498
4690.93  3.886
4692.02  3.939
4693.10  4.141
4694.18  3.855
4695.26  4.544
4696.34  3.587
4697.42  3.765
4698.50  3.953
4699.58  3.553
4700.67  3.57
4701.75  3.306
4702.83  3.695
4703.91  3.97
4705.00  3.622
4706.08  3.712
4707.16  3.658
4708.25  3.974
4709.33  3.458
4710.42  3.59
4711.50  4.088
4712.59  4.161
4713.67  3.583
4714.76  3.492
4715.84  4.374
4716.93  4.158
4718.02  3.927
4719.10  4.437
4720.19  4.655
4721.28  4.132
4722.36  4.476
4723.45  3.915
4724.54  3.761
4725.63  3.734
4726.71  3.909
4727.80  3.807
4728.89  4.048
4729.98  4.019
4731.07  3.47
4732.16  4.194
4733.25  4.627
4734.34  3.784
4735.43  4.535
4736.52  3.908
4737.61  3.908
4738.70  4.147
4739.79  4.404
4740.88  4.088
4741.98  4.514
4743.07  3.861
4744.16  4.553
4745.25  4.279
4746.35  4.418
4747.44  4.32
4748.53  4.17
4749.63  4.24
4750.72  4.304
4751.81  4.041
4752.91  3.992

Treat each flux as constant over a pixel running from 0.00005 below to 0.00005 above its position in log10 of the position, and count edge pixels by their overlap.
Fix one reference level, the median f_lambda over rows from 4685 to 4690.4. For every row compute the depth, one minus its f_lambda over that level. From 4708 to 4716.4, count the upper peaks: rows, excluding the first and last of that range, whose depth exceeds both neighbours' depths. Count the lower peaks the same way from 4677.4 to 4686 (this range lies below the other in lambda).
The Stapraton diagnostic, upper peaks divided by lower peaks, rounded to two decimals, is 1.00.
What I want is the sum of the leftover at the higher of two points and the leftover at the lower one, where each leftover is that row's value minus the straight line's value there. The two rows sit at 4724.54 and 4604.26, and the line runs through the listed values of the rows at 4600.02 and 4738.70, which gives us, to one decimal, -1.2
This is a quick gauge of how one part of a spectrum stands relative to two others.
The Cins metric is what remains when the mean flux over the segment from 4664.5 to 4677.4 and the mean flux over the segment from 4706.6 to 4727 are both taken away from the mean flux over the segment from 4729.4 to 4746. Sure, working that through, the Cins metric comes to -3.8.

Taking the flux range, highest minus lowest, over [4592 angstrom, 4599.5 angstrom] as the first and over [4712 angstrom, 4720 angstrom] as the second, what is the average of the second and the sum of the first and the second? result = 1.31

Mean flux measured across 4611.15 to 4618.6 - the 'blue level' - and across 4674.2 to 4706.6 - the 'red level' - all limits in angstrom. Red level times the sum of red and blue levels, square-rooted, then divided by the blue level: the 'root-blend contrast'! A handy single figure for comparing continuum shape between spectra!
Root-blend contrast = 1.40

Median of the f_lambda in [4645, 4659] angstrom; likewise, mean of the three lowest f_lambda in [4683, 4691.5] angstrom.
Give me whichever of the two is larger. 4.07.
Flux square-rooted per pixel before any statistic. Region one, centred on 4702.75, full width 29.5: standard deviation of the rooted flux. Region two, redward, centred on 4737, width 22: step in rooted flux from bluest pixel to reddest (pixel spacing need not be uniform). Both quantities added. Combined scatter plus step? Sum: 0.18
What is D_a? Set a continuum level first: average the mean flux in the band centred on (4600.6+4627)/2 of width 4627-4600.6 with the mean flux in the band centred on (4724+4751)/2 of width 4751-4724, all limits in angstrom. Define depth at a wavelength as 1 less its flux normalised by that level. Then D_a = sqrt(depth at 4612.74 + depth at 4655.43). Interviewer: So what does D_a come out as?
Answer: 0.63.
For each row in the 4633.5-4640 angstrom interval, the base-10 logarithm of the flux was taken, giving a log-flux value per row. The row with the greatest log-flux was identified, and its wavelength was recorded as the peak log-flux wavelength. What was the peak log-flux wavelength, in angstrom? 4639.37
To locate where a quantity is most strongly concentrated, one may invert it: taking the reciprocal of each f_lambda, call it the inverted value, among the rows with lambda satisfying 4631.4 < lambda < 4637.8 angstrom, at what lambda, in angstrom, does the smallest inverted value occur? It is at 4631.90 angstrom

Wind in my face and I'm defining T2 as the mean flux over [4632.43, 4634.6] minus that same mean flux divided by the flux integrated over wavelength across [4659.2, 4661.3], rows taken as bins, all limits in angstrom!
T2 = 3.39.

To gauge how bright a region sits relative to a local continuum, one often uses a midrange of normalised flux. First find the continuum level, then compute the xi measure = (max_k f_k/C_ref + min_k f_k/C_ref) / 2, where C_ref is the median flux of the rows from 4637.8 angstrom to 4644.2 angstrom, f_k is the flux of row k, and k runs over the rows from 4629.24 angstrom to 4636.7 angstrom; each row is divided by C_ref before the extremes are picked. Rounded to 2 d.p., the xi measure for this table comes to 1.03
